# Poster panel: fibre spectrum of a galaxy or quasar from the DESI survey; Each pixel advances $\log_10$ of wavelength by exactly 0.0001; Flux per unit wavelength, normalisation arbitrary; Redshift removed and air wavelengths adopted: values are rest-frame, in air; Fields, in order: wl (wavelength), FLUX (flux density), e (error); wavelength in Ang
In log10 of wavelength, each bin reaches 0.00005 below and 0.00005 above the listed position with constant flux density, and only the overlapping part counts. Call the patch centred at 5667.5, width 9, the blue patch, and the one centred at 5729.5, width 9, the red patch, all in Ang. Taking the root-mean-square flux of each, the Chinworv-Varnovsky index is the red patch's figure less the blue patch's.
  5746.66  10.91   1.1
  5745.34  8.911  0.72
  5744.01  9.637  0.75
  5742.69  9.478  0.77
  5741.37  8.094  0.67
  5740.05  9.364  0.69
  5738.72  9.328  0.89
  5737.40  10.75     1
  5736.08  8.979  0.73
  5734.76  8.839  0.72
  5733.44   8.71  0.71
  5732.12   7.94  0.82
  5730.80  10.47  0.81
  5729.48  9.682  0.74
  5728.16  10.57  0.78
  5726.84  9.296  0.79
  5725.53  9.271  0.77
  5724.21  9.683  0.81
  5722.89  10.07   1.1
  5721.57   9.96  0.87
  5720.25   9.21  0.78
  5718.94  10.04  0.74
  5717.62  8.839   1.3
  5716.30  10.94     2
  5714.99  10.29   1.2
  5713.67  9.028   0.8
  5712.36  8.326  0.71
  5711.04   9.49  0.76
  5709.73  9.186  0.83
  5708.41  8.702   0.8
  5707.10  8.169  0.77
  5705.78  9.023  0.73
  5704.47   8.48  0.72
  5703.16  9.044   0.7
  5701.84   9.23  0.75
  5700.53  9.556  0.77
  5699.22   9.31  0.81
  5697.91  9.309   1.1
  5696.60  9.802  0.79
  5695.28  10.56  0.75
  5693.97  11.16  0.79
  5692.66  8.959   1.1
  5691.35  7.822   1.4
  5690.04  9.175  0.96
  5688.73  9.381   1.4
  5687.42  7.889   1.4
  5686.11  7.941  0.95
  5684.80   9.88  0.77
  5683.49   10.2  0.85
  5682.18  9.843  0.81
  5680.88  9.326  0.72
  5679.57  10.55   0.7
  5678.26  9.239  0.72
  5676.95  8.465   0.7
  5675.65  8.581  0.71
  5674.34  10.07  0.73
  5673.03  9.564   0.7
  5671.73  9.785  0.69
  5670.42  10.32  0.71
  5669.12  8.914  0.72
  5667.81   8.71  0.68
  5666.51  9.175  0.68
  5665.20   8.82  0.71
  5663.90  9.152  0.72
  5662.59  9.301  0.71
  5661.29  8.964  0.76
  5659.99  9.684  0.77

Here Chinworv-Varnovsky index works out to 0.2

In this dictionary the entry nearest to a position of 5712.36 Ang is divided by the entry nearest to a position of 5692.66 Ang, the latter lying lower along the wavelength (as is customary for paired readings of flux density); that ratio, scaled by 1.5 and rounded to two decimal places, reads 1.39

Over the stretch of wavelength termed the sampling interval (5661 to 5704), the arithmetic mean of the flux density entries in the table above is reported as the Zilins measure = 9.33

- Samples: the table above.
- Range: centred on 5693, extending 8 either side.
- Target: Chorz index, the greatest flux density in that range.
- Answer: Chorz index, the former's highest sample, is 11.16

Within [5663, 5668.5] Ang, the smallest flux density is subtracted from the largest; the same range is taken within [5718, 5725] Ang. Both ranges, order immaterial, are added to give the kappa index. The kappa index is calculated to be 1.3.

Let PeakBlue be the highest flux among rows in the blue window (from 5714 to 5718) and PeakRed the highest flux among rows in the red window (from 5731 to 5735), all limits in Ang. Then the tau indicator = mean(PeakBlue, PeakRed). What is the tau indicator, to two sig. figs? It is 9.9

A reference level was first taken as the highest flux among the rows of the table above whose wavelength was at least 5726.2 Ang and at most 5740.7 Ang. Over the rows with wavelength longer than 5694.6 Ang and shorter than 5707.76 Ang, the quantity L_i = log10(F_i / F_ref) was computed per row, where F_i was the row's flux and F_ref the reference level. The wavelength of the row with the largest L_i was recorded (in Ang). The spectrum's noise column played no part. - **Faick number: 5695.28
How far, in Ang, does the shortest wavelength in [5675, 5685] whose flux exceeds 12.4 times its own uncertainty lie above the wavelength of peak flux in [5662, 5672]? 7.8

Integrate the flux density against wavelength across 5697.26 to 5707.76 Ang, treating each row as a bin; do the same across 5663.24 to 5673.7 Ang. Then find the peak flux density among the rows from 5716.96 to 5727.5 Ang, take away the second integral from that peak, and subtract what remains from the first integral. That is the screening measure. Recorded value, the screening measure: 182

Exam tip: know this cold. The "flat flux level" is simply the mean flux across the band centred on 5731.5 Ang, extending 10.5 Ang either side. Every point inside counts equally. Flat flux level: 9.44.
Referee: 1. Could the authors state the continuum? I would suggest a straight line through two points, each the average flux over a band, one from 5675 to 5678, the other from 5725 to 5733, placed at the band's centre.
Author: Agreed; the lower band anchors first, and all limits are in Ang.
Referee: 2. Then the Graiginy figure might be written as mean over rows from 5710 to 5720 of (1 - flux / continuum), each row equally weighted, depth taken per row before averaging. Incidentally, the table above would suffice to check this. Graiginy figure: -0.03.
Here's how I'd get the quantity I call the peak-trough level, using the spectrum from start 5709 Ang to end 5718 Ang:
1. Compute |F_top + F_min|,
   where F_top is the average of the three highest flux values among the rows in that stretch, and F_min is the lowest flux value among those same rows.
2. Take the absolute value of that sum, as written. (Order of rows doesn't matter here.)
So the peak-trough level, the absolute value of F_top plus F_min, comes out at 18.6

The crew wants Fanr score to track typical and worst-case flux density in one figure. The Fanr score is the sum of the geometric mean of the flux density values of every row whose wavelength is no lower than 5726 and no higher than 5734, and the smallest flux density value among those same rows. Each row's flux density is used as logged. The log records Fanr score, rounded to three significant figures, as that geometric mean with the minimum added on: 17.3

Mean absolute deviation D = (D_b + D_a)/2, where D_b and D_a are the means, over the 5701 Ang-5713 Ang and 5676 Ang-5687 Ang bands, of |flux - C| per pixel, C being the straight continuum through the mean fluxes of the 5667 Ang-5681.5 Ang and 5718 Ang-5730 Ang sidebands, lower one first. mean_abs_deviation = 0.73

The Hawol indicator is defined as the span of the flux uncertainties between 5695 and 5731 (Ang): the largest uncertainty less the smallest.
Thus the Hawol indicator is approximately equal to 1.3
